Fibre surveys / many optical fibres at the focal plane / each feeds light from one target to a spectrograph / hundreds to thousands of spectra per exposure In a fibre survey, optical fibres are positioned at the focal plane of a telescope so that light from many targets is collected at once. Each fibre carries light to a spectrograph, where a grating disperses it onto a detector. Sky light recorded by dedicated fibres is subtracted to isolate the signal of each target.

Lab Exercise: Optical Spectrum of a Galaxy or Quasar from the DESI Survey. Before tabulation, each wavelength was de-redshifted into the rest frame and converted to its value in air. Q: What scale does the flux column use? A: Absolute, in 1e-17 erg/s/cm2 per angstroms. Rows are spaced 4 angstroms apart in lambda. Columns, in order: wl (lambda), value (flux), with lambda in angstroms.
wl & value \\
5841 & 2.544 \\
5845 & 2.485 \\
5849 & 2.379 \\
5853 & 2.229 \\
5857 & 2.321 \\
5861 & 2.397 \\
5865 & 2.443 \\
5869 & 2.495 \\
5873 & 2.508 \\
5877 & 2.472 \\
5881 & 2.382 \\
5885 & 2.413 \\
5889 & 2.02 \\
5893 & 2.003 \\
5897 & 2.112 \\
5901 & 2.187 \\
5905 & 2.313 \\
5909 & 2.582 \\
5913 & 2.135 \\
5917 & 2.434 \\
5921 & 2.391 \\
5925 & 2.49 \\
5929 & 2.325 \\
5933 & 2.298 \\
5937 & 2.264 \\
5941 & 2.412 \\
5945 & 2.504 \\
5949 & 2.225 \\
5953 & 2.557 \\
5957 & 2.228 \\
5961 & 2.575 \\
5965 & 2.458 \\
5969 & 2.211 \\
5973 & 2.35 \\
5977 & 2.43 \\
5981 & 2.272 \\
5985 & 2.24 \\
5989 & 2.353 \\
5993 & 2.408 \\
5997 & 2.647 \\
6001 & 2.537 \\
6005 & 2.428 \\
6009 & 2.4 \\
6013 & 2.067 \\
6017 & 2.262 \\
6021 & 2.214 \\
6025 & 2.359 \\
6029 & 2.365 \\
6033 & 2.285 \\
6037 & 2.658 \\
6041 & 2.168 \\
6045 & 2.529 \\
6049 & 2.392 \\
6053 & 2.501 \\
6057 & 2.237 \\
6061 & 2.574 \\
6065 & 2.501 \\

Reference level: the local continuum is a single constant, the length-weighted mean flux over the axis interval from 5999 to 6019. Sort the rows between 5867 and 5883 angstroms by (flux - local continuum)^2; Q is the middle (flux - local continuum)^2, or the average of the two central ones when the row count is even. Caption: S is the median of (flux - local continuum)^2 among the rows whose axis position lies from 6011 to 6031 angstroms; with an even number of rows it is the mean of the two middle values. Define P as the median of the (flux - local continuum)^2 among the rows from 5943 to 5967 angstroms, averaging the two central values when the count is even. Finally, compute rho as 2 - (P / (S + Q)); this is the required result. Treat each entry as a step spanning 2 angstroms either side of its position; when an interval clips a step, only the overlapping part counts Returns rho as 1.2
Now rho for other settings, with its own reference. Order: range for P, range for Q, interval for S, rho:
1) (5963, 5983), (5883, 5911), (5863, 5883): 1.9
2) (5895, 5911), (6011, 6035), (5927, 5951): -1.8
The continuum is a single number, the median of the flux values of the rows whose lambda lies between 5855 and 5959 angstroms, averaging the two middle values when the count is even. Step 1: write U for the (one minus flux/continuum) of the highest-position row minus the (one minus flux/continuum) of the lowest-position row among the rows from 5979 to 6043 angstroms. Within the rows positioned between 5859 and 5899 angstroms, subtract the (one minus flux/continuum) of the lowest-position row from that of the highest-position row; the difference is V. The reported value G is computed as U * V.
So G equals 0.005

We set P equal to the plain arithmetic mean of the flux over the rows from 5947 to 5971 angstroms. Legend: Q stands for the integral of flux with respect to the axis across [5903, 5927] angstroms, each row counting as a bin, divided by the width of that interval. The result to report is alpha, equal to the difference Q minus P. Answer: 0.02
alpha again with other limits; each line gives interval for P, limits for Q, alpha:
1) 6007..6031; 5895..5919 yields 0.02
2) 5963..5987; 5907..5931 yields 0.07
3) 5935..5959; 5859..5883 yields 0.08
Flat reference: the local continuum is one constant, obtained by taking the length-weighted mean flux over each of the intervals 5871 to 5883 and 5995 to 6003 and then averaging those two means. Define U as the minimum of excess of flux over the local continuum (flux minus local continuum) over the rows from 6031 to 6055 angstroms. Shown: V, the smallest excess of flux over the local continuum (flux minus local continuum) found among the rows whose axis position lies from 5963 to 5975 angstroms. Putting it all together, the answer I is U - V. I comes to 0.0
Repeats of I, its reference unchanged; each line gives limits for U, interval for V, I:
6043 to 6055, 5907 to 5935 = 0.3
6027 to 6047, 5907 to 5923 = 0.0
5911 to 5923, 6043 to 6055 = -0.3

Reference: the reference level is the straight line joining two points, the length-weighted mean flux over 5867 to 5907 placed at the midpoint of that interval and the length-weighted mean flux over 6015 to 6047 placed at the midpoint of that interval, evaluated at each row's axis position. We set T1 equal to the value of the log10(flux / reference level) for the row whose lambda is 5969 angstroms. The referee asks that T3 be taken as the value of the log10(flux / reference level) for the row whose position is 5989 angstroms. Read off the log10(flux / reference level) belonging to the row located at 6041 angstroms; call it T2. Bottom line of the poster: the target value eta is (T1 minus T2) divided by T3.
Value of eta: 5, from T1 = -0.022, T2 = -0.04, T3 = 0.003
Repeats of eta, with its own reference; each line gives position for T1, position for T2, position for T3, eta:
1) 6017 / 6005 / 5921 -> -2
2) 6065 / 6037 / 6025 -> -23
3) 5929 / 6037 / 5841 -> -1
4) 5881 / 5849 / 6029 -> -1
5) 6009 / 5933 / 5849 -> 1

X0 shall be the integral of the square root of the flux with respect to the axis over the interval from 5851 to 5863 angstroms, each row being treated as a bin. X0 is 18.3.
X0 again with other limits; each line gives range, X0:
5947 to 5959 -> 18.3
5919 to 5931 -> 18.6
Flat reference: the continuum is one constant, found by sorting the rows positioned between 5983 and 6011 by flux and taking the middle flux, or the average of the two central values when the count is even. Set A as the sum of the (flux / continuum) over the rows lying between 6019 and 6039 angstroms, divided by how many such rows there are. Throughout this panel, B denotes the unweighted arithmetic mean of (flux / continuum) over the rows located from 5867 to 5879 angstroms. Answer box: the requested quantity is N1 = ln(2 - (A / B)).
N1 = 0.045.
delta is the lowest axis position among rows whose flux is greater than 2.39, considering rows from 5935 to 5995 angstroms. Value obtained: 5941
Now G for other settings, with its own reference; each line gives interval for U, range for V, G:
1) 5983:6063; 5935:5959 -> -0.002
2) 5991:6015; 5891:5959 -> -0.013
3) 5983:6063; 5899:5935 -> 0.007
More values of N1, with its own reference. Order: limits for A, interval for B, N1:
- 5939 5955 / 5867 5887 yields 0.012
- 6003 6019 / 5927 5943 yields 0.015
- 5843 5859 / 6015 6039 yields 0.002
